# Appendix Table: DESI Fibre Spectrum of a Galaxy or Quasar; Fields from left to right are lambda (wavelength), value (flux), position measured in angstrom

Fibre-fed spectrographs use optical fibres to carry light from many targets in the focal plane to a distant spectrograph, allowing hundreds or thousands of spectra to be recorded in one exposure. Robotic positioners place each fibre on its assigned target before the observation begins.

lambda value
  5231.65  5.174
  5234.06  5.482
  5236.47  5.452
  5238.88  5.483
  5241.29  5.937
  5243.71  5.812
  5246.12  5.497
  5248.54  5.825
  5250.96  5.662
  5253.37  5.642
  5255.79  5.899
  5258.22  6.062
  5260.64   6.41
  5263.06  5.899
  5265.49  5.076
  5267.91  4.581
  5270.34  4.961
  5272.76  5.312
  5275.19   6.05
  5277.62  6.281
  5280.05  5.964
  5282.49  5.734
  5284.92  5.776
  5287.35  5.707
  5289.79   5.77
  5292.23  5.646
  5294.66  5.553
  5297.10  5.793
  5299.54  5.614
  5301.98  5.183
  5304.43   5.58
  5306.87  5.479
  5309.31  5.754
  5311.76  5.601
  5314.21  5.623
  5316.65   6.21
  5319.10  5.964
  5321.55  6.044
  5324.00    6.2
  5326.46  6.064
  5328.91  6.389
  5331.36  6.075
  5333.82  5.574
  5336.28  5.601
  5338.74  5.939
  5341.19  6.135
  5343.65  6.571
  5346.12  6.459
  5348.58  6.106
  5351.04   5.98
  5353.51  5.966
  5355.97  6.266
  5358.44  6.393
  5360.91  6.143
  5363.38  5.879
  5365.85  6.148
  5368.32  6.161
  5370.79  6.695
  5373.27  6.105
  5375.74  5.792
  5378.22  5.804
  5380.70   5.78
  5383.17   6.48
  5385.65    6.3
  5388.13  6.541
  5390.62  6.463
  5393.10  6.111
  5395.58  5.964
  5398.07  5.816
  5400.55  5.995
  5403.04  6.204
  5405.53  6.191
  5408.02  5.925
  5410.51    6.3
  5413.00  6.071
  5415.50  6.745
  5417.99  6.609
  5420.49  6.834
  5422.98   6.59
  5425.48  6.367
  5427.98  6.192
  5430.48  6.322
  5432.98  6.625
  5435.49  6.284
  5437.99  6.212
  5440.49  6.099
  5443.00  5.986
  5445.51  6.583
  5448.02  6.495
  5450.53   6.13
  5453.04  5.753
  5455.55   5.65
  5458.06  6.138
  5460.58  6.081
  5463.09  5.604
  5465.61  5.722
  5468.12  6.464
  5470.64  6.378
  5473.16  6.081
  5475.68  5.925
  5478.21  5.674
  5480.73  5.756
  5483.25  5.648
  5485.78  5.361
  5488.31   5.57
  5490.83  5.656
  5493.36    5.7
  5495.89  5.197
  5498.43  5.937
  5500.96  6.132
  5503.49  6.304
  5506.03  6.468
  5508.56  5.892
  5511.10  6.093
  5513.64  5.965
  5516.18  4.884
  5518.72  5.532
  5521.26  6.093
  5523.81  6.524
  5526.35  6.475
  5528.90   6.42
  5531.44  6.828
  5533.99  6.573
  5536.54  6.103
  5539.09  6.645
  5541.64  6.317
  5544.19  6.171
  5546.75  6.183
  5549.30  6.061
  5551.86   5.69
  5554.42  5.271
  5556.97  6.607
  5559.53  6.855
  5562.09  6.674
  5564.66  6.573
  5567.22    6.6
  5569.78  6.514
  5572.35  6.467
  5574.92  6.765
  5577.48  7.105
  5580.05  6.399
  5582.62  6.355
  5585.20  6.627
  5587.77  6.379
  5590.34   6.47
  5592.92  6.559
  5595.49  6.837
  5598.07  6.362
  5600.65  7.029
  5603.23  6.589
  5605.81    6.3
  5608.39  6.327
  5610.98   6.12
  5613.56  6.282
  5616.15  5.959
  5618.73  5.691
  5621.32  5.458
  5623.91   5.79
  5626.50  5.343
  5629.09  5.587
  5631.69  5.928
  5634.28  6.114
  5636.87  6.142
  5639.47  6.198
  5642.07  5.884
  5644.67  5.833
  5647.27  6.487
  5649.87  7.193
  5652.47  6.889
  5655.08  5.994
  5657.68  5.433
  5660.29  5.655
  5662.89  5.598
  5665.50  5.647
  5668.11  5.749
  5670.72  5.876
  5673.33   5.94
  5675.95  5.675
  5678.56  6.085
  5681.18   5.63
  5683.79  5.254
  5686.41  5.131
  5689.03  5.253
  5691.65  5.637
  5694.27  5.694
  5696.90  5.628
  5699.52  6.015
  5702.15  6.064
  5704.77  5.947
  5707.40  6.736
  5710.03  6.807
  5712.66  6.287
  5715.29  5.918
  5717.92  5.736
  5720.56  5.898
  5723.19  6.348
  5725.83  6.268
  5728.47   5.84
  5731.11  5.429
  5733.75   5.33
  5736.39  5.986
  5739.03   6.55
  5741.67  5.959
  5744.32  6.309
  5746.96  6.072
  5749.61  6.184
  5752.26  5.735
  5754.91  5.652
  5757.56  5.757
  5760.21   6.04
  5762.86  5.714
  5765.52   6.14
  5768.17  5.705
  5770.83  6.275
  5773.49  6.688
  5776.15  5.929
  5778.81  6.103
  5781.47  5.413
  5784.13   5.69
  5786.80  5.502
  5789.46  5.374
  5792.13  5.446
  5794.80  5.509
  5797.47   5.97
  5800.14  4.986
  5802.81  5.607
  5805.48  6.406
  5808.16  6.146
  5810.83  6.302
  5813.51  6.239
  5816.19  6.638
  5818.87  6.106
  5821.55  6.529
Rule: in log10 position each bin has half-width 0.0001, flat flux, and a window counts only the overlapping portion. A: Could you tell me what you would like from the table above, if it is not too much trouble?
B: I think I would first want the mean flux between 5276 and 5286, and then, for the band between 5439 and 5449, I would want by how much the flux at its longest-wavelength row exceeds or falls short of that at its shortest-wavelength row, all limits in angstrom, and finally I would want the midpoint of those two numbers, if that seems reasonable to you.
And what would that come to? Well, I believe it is 3.17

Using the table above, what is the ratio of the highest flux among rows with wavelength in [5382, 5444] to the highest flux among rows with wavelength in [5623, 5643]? 1.10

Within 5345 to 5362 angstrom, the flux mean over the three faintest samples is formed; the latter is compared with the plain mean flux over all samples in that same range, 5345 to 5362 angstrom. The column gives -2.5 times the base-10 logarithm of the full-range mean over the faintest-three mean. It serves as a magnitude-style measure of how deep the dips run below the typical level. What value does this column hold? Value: -0.030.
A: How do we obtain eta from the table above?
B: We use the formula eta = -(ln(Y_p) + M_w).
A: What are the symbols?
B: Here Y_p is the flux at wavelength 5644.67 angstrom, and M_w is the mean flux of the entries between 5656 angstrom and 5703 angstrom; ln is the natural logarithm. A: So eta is -7.43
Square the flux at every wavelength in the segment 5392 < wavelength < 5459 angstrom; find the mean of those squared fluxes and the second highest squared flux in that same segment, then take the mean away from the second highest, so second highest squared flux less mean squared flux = 6.6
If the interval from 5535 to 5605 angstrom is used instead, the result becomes 7.6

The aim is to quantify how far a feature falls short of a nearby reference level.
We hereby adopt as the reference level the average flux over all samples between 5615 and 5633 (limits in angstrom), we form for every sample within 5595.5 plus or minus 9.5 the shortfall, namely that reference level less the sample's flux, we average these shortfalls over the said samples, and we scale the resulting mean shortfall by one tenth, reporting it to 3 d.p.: -0.092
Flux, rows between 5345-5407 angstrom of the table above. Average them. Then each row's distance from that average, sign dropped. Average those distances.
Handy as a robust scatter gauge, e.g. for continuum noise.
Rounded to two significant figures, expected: 0.20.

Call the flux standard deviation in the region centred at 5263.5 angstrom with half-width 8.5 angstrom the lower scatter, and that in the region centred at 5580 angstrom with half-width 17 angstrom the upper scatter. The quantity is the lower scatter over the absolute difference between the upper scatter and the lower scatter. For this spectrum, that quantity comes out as 1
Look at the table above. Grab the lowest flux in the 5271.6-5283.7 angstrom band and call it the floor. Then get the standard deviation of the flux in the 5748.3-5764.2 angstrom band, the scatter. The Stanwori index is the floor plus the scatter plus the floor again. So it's 10.8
